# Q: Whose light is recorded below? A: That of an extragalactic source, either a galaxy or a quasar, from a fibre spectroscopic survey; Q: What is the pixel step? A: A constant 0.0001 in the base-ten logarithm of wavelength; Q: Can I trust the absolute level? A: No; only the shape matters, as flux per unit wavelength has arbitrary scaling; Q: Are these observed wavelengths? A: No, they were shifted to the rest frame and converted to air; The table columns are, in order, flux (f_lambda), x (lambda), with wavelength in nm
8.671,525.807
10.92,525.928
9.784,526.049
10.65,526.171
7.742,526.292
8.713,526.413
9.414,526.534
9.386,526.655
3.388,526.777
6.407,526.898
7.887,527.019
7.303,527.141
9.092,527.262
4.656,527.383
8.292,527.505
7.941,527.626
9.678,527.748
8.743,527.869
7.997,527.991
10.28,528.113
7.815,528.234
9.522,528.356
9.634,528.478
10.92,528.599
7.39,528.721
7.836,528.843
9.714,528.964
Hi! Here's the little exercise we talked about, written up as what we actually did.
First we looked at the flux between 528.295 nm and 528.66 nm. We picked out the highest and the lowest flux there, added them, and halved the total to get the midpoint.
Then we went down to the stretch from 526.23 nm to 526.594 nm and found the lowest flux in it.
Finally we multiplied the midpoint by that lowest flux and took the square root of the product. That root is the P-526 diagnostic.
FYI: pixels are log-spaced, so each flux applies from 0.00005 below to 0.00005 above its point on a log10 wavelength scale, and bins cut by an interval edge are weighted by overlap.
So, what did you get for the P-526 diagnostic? 8.9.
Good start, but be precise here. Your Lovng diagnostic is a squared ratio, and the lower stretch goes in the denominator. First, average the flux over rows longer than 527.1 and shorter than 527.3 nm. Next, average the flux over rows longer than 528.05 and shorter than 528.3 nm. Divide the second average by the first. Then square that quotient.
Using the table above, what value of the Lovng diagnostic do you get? 1.22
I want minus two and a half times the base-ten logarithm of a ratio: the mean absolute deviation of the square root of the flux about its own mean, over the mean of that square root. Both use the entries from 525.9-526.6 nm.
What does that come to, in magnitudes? 3.29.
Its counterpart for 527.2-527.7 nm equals 2.47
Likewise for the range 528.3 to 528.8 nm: 3.15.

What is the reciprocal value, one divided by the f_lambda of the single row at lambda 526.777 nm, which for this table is 0.295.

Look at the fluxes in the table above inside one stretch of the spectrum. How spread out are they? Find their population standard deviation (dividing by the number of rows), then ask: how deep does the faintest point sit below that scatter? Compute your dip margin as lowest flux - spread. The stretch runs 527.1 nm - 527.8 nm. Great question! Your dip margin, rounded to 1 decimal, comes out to 3.0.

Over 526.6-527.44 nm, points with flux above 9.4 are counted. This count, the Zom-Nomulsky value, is 0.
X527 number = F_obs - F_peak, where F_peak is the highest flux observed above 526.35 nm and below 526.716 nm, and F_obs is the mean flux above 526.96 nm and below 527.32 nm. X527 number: -1.3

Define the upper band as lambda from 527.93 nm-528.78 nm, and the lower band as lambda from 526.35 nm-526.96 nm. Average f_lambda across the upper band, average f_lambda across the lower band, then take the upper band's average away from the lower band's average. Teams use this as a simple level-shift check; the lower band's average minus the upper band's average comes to -1.6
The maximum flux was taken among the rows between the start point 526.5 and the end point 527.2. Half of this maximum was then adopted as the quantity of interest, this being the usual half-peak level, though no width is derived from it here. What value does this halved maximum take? 4.71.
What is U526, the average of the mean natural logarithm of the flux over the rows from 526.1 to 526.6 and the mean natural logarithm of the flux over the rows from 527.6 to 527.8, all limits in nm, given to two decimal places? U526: 2.19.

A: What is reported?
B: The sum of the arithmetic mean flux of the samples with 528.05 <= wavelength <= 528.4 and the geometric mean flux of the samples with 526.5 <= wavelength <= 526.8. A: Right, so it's 15.9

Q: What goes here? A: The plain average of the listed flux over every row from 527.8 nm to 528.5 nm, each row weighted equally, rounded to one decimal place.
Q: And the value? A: 9.0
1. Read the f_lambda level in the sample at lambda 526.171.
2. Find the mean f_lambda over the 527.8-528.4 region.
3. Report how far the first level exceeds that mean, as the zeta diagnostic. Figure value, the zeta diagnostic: 1.8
